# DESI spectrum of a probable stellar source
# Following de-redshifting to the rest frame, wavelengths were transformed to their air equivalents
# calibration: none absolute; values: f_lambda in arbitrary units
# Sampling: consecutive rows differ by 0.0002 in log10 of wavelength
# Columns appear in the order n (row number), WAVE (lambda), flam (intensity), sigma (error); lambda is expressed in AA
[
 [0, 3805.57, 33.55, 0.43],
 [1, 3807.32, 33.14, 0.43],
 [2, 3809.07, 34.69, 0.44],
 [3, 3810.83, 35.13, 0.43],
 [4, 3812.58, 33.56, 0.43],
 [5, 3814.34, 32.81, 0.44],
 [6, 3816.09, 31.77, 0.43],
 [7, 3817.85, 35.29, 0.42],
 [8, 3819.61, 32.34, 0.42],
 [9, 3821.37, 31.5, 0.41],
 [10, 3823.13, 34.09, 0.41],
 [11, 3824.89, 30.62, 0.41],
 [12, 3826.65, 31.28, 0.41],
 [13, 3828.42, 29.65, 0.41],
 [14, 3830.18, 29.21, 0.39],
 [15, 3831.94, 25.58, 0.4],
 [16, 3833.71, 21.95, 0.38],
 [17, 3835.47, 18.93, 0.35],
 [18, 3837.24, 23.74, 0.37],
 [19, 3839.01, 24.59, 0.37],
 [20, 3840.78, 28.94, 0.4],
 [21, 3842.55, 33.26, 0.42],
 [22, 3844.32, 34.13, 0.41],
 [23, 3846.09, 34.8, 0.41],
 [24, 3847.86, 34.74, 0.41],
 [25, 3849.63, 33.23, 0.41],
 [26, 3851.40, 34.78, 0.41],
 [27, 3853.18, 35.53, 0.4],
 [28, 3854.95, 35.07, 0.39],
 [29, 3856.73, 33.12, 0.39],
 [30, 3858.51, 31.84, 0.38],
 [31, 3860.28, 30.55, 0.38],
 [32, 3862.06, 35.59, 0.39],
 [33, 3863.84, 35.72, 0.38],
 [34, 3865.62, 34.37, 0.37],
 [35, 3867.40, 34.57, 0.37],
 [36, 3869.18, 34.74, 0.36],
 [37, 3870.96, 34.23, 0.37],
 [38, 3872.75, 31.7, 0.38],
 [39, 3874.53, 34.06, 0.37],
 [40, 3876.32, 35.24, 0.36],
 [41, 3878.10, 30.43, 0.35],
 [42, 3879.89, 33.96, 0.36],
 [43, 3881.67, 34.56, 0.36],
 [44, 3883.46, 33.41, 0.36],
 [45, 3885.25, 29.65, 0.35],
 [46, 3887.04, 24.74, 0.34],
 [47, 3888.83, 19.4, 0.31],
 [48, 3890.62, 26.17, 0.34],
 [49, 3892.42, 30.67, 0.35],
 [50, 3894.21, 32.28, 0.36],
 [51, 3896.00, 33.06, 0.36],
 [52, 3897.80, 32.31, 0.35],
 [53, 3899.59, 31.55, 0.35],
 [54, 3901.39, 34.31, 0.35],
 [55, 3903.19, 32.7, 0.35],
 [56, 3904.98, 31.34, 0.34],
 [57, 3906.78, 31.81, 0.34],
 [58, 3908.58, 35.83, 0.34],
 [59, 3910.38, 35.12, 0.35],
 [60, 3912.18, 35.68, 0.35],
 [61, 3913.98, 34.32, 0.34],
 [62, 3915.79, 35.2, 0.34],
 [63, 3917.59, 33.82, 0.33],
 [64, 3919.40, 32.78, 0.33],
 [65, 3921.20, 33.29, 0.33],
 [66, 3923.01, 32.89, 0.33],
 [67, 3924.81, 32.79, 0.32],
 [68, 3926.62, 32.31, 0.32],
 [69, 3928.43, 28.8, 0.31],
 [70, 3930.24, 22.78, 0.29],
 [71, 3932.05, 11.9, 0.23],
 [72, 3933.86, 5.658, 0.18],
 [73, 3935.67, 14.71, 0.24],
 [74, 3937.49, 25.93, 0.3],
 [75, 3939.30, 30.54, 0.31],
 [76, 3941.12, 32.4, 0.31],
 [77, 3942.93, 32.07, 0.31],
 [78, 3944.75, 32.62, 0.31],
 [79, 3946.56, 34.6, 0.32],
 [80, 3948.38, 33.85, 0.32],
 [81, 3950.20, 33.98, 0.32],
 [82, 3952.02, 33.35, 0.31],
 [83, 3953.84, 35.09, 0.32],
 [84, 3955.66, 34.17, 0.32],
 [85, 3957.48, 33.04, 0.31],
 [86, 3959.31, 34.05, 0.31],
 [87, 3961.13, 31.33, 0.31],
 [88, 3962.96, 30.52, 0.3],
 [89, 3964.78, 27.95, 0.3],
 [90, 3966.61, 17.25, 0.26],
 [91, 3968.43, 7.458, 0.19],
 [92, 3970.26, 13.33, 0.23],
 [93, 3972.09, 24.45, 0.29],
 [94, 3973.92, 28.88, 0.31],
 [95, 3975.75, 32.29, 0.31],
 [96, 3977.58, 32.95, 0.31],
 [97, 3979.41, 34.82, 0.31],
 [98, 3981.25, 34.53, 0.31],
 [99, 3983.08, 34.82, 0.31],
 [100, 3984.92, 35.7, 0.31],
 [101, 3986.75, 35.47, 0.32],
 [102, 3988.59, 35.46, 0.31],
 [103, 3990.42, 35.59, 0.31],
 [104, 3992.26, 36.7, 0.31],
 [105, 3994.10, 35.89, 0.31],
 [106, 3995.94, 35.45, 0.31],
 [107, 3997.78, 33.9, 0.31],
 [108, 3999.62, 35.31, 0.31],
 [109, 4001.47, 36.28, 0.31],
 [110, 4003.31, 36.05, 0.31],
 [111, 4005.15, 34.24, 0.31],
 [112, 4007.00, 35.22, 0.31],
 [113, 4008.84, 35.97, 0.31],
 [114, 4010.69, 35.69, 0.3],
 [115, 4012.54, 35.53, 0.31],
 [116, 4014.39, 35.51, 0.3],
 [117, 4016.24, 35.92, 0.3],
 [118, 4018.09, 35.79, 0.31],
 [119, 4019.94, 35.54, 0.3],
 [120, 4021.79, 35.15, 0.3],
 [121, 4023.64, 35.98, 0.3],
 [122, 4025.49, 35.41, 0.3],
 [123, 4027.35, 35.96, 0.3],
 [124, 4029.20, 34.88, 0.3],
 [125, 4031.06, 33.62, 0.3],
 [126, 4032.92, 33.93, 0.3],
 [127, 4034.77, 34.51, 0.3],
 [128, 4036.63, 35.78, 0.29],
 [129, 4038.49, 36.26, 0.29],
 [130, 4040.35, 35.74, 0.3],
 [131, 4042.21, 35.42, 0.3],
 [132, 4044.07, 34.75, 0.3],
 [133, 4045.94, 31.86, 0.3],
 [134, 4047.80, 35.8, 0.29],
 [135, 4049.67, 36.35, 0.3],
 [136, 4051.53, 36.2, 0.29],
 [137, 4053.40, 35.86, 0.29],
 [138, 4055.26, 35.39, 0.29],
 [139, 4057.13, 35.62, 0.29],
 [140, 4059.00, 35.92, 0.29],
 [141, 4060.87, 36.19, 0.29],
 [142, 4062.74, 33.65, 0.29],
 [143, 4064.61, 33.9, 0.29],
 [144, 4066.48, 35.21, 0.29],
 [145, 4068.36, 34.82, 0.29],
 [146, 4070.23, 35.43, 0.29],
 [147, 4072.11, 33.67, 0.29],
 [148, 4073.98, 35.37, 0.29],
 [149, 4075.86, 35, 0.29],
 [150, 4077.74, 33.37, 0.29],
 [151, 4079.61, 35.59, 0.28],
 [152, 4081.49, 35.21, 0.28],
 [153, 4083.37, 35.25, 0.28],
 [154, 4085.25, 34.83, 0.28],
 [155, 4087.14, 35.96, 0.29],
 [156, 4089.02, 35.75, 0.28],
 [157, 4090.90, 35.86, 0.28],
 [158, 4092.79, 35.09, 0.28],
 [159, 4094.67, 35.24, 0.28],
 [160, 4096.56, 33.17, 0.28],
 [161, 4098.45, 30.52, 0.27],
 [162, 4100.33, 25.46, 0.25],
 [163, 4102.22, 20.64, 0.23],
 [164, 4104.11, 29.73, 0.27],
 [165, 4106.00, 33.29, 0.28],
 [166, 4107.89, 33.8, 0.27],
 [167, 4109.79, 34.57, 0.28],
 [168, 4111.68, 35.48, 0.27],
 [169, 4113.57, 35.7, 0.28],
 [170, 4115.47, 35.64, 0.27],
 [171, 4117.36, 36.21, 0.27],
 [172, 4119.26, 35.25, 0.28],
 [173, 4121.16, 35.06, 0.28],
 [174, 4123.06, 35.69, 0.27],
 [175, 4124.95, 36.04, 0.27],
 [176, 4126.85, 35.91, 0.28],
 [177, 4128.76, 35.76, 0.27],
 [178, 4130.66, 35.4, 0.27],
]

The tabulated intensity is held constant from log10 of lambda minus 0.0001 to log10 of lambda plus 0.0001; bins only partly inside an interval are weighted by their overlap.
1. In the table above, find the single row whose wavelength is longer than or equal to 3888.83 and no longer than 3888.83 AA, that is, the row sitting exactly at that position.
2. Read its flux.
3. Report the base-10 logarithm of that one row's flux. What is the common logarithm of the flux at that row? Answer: 1.29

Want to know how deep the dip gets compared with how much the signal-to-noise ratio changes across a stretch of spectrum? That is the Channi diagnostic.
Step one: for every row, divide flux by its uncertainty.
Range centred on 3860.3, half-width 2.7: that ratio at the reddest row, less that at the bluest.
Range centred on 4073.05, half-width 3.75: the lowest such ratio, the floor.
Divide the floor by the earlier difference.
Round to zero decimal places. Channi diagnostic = 16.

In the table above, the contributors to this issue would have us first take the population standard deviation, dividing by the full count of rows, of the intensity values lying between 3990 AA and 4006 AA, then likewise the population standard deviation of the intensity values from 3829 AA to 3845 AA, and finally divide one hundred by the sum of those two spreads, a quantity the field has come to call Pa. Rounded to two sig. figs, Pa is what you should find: 18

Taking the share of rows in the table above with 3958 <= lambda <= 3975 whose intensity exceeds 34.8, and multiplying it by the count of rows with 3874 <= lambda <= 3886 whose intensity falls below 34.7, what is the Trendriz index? 0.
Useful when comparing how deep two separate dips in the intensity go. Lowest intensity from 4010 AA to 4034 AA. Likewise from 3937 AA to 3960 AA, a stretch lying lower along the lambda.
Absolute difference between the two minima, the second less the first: 8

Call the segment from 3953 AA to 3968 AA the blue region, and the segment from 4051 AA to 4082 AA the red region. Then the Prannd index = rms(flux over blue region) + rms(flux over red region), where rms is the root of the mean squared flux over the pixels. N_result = 66.0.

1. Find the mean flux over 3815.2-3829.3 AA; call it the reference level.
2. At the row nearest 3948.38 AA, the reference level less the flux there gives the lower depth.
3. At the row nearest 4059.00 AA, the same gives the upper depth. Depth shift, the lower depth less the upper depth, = 2.1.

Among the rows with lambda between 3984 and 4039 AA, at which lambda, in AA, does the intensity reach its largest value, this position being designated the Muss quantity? 3992.26 AA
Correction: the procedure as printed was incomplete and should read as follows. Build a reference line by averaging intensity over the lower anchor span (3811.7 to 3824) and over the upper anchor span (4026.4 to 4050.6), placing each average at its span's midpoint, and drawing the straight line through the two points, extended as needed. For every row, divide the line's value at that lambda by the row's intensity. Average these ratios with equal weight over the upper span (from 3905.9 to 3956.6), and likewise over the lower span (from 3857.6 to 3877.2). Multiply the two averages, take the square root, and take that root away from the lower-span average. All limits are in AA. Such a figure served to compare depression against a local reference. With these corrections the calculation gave -0.16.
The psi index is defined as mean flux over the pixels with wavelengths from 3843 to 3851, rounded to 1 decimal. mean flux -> 34.2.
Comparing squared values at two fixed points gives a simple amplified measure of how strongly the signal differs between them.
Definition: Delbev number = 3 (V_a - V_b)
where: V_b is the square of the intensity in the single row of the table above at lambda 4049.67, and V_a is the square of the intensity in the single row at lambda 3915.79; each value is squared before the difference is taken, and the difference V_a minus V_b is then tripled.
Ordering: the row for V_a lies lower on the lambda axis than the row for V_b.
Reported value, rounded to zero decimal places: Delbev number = -247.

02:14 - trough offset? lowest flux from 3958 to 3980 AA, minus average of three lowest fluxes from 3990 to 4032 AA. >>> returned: -26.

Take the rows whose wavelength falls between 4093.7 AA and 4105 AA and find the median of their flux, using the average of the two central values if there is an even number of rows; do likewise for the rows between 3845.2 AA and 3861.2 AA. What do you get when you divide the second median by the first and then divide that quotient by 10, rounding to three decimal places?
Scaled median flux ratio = 0.115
